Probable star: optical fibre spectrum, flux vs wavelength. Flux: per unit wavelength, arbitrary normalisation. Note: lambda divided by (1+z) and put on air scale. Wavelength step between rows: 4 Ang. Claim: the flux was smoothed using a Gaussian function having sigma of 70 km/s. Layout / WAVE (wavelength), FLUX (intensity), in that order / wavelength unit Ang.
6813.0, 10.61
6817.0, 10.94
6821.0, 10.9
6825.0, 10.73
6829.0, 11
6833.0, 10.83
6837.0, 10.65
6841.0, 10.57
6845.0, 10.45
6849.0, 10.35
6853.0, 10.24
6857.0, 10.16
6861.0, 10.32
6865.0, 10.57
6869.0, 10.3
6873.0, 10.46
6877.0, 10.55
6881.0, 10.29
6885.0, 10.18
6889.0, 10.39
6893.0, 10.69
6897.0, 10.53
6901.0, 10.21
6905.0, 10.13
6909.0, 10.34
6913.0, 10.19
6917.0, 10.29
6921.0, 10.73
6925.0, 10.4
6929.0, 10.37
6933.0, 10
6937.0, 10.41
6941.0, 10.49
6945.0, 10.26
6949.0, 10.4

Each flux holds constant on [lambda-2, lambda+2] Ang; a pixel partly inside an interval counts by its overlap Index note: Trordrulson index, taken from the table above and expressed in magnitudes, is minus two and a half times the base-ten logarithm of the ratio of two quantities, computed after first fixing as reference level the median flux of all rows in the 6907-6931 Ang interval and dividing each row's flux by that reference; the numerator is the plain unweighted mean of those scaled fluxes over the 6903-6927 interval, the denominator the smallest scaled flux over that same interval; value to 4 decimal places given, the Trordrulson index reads -0.0230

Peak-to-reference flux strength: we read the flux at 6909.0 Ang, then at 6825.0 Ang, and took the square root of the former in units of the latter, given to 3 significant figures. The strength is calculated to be 0.982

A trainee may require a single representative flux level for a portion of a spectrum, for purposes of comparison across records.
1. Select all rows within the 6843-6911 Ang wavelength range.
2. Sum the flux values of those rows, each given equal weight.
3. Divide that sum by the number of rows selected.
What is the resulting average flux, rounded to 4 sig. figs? 10.36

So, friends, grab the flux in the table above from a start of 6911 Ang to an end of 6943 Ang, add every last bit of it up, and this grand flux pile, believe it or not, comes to 83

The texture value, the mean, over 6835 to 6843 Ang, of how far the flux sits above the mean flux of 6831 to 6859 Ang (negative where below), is 0.15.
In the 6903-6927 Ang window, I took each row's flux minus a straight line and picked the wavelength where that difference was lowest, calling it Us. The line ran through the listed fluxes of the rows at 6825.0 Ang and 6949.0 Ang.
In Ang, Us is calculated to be 6905.0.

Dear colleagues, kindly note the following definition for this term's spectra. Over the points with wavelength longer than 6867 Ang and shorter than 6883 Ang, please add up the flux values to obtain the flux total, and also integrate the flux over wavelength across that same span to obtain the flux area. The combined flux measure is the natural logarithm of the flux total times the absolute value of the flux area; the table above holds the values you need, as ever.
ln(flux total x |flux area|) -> 8.8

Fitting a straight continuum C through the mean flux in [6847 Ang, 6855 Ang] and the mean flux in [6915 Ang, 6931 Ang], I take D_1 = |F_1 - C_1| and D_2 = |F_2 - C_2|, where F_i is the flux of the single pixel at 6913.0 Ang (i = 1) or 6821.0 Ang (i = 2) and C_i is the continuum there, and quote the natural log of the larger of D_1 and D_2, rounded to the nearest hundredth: -0.40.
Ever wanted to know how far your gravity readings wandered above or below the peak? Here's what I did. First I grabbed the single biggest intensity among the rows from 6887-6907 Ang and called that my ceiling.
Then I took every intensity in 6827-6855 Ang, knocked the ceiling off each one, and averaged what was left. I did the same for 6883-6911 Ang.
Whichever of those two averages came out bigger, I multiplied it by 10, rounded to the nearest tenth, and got -1.1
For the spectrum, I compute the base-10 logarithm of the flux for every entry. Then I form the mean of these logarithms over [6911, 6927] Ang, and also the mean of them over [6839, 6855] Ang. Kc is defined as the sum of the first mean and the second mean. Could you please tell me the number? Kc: 2.034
